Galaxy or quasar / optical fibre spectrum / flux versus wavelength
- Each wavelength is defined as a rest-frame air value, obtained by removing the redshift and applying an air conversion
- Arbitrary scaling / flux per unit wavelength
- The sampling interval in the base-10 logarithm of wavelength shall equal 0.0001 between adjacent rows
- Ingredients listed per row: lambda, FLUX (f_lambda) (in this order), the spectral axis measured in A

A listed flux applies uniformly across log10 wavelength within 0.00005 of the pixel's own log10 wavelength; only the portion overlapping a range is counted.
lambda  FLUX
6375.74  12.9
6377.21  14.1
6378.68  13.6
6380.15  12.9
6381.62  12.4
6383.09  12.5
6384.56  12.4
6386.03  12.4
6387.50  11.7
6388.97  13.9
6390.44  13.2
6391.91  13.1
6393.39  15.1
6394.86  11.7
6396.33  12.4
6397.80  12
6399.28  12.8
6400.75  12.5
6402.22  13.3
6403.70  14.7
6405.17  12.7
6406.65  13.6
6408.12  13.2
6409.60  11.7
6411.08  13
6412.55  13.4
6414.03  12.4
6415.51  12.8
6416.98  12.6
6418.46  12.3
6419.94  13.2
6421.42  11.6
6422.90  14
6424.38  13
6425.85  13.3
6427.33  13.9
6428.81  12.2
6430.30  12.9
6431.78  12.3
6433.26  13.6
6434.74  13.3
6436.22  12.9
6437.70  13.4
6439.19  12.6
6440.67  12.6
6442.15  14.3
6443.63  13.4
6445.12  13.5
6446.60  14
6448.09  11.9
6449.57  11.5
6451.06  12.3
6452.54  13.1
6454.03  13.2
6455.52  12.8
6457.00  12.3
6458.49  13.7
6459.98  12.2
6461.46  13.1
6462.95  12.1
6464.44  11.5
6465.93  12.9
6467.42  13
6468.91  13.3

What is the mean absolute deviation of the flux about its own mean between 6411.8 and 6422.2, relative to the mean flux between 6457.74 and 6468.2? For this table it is 0.035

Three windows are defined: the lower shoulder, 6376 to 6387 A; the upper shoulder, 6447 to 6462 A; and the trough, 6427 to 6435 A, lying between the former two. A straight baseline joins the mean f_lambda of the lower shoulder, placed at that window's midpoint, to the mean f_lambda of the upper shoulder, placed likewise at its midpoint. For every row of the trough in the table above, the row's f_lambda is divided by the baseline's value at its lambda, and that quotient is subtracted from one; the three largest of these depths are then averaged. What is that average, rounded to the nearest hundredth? 0.02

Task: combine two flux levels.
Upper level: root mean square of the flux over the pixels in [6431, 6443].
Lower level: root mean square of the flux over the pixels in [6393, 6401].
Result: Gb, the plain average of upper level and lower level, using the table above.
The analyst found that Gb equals 13.0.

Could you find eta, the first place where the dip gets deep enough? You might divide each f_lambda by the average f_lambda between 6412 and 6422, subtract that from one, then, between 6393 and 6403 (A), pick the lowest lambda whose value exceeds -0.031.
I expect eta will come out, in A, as 6394.86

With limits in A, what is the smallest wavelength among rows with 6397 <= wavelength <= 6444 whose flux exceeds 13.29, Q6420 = 6402.22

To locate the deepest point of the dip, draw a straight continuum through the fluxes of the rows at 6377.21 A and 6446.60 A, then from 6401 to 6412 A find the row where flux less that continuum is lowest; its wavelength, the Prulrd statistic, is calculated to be 6409.60 A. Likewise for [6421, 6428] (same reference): 6421.42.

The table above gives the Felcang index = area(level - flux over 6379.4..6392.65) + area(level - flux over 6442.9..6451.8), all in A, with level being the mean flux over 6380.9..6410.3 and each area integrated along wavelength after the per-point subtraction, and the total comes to 2.8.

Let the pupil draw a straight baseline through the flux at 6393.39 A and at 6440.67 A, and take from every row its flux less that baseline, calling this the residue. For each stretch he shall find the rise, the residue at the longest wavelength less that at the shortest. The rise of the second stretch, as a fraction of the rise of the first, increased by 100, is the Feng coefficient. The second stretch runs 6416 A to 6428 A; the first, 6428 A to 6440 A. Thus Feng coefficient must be 102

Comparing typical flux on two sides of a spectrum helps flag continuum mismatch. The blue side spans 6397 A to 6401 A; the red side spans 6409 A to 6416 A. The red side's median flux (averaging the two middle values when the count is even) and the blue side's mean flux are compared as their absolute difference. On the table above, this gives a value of 0.4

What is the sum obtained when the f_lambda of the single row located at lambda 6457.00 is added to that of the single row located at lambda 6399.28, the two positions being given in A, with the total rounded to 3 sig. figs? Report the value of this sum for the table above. 25.1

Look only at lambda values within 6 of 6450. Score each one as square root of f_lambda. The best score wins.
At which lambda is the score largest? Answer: 6446.60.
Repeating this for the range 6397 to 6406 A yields 6403.70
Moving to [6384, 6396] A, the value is 6393.39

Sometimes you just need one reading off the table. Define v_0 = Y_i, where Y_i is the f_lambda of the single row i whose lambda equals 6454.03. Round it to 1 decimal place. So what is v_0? 13.2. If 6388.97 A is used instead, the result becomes 13.9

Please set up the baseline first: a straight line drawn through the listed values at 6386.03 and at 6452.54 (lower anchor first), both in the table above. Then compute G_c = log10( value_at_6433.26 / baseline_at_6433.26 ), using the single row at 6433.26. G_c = 0.023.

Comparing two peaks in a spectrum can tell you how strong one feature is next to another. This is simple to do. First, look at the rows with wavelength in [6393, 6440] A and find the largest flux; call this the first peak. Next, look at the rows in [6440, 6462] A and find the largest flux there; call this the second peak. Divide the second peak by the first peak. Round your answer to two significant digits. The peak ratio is 0.95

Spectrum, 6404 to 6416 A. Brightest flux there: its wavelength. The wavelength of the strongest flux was 6406.65 A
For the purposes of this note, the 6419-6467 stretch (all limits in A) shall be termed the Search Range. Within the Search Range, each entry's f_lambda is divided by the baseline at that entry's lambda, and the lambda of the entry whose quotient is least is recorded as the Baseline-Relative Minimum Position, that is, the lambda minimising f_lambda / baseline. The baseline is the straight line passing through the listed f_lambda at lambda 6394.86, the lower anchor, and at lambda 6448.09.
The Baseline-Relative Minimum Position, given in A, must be 6464.44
